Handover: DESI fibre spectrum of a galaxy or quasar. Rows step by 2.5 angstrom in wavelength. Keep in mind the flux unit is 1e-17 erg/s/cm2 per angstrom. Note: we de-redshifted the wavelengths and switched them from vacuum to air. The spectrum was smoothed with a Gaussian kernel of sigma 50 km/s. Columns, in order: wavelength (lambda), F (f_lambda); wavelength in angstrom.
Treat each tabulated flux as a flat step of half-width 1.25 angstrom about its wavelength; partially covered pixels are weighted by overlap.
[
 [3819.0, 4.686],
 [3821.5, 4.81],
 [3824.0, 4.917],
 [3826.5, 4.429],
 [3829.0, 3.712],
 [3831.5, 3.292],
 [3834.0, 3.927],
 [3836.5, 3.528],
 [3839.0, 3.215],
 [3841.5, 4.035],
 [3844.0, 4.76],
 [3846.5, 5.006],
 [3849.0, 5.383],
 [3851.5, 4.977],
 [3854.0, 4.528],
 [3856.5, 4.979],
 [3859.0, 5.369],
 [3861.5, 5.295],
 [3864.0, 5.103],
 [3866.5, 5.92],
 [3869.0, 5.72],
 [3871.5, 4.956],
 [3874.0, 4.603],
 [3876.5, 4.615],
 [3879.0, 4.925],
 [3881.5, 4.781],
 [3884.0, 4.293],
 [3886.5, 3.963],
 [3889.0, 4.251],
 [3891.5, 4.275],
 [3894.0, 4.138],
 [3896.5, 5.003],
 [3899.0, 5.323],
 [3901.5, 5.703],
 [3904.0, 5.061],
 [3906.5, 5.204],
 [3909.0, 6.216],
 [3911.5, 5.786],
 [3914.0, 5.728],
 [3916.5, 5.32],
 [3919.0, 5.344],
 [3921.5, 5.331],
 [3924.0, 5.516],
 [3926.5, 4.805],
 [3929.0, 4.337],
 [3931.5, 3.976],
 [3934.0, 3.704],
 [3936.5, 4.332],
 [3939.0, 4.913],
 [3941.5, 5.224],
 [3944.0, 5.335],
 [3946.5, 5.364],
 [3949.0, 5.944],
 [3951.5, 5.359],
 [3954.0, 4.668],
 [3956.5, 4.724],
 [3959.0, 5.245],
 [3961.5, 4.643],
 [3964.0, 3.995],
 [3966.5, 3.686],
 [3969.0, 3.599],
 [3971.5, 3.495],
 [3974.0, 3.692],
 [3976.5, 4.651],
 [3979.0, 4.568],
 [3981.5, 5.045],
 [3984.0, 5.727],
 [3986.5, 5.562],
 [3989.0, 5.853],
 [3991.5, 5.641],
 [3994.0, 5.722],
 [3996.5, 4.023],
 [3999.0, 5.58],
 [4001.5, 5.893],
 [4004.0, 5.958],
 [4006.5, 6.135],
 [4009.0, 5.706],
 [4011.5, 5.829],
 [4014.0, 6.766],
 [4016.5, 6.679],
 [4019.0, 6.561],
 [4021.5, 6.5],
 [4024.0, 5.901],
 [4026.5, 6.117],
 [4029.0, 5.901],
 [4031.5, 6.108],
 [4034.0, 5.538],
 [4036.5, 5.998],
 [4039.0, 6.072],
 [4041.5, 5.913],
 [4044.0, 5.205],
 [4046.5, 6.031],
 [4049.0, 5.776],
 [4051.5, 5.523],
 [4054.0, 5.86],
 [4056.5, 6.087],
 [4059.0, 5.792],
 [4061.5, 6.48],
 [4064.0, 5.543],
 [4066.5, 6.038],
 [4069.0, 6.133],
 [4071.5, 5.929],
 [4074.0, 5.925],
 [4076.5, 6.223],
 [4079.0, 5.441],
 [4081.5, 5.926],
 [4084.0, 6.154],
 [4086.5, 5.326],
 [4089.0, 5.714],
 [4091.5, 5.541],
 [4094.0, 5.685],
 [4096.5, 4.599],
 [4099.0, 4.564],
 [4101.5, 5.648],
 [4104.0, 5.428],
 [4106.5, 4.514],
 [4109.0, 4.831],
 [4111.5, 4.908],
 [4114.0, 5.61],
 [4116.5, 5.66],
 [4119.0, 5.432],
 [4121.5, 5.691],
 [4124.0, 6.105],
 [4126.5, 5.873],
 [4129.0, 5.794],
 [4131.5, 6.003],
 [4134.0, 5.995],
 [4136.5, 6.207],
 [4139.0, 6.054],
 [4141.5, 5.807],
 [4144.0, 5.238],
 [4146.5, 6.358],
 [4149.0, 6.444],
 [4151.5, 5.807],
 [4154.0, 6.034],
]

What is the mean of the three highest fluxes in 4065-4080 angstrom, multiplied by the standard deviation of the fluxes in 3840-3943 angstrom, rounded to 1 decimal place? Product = 3.6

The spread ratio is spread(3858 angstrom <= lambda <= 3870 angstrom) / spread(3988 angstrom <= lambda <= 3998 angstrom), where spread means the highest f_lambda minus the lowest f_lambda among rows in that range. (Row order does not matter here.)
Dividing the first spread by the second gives 0.45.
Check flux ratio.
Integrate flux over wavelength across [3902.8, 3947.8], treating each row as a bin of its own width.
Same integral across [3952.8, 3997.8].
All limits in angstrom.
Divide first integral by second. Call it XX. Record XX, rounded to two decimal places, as 1.08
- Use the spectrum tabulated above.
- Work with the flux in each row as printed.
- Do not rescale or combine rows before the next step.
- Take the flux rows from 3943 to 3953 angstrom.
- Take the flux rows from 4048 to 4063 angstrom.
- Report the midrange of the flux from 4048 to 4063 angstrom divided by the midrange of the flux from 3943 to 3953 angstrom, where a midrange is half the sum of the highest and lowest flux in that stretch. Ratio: 1.06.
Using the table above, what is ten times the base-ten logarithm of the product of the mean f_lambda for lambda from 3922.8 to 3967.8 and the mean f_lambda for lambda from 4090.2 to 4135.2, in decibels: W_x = 14.1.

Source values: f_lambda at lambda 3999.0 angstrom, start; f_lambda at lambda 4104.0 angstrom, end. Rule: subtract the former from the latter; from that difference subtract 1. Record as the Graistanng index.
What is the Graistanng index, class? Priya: -1.2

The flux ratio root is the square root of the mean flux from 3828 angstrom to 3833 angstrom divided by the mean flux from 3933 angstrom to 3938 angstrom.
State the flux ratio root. 0.93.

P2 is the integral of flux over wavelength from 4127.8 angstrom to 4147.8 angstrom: 119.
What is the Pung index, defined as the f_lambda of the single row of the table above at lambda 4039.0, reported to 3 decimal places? 6.072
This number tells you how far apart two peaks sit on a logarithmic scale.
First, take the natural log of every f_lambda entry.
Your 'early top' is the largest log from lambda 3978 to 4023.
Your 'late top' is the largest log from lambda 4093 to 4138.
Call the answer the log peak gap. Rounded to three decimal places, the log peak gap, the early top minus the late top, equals 0.086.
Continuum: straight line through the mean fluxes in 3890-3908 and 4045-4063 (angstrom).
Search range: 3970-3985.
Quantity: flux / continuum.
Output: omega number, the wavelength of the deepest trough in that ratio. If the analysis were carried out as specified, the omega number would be 3971.5 angstrom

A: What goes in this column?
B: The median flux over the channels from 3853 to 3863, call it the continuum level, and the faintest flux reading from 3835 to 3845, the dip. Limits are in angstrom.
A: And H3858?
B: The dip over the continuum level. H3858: 0.63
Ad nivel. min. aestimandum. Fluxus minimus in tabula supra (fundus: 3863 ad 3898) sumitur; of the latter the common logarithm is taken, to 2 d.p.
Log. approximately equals 0.60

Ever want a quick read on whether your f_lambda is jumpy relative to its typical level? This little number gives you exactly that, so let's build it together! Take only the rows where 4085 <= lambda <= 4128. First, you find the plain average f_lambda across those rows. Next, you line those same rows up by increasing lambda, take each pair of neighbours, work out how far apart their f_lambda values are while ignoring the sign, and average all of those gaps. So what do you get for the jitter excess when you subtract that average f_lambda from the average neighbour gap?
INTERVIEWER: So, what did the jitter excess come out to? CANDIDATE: -5.0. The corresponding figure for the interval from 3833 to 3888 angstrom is -4.3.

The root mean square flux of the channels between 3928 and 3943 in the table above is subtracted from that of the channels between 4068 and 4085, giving 1.5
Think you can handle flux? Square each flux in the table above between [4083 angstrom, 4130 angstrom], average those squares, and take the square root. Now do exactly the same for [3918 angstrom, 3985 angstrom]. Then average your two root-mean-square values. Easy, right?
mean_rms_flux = 5.11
